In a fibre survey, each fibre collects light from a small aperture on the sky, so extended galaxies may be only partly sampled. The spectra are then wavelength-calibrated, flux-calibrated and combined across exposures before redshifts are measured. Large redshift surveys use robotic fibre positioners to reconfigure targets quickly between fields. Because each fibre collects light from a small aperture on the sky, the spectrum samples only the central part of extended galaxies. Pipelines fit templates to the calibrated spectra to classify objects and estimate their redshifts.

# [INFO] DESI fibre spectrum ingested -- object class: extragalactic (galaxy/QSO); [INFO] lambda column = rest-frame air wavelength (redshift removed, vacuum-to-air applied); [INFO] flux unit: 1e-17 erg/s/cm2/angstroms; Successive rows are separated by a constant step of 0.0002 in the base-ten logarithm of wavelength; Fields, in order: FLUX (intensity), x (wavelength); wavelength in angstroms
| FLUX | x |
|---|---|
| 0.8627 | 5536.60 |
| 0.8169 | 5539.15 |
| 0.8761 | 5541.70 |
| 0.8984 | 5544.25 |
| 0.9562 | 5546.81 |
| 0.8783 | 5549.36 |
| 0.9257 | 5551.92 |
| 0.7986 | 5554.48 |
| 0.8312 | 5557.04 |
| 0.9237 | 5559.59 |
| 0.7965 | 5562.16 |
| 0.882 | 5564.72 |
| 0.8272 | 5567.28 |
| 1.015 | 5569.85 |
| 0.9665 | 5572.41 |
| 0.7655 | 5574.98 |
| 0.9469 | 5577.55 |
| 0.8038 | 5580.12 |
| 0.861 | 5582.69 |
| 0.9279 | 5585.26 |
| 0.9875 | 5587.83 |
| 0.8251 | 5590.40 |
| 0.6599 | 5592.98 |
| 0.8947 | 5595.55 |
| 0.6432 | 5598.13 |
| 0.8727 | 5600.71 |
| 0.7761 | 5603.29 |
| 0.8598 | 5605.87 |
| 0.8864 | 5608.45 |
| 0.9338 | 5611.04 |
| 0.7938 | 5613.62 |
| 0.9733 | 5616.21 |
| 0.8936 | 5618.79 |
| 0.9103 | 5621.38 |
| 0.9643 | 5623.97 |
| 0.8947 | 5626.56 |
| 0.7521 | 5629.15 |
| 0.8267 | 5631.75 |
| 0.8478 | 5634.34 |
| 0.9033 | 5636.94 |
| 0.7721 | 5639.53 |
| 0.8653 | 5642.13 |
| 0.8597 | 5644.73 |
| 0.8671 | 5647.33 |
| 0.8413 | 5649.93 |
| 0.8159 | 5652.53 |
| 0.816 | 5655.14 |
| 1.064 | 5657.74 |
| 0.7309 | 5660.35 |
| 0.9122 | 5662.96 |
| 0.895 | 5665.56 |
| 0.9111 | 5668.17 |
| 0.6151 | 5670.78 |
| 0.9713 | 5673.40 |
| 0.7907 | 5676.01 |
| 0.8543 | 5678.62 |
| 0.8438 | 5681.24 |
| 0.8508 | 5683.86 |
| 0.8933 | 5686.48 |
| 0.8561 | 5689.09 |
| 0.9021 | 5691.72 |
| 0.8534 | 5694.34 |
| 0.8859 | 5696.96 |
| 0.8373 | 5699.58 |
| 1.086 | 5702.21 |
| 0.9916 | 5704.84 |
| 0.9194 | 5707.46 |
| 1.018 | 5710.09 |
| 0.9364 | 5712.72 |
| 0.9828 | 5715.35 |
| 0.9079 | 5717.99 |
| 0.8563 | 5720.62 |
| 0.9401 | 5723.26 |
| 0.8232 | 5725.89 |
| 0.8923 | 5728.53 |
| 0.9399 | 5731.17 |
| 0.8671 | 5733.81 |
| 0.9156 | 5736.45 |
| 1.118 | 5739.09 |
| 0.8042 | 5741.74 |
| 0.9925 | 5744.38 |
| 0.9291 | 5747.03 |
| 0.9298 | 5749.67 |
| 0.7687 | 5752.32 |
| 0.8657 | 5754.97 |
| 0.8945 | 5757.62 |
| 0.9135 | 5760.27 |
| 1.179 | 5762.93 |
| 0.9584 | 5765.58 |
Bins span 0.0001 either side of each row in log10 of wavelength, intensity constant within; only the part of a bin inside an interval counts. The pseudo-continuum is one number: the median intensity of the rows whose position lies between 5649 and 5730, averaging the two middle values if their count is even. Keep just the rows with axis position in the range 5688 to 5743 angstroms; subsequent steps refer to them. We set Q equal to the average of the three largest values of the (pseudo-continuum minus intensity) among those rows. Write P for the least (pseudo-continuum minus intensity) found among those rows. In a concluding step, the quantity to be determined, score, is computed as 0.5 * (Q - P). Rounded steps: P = -0.23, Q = 0.07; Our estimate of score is 0.148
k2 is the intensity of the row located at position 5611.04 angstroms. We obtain 0.9338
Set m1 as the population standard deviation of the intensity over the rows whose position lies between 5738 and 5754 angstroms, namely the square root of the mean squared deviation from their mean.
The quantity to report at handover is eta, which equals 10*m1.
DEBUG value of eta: 1.2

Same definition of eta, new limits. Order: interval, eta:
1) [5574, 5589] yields 0.8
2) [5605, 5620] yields 0.6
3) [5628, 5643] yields 0.5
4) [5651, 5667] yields 1.0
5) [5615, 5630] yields 0.7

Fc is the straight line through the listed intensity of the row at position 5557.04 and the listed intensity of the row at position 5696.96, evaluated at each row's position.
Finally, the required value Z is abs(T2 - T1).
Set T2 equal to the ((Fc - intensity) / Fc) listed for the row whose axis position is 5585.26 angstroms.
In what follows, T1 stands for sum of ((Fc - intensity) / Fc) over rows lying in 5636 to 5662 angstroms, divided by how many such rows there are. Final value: 0.12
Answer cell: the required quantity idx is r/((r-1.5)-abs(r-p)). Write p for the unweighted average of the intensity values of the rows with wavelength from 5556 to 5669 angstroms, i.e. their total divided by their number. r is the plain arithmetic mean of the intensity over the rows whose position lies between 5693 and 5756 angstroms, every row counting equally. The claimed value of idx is -1.44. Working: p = 0.864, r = 0.919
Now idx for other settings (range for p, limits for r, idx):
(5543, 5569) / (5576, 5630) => -1.32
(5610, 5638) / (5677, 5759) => -1.47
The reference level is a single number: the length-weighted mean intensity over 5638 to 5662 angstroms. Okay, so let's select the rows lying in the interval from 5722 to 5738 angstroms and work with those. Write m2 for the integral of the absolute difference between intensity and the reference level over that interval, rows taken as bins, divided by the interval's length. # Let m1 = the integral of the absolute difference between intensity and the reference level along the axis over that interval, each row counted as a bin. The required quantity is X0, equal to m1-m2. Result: 0.9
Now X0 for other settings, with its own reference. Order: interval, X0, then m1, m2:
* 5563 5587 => 1.7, 1.8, 0.074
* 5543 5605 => 4.6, 4.7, 0.075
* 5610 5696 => 5.0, 5.0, 0.059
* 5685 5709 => 1.6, 1.6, 0.068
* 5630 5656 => 0.7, 0.7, 0.029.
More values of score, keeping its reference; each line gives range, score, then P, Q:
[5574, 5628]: 0.149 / -0.10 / 0.20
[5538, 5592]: 0.114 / -0.12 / 0.11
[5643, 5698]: 0.176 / -0.17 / 0.18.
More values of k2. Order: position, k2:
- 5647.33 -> 0.8671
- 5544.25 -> 0.8984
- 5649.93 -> 0.8413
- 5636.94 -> 0.9033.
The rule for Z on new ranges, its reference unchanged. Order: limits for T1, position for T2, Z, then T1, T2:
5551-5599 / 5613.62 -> 0.09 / -0.023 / 0.07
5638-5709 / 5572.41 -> 0.16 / 0.007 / -0.15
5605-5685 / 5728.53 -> 0.00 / 0.004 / 0.01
